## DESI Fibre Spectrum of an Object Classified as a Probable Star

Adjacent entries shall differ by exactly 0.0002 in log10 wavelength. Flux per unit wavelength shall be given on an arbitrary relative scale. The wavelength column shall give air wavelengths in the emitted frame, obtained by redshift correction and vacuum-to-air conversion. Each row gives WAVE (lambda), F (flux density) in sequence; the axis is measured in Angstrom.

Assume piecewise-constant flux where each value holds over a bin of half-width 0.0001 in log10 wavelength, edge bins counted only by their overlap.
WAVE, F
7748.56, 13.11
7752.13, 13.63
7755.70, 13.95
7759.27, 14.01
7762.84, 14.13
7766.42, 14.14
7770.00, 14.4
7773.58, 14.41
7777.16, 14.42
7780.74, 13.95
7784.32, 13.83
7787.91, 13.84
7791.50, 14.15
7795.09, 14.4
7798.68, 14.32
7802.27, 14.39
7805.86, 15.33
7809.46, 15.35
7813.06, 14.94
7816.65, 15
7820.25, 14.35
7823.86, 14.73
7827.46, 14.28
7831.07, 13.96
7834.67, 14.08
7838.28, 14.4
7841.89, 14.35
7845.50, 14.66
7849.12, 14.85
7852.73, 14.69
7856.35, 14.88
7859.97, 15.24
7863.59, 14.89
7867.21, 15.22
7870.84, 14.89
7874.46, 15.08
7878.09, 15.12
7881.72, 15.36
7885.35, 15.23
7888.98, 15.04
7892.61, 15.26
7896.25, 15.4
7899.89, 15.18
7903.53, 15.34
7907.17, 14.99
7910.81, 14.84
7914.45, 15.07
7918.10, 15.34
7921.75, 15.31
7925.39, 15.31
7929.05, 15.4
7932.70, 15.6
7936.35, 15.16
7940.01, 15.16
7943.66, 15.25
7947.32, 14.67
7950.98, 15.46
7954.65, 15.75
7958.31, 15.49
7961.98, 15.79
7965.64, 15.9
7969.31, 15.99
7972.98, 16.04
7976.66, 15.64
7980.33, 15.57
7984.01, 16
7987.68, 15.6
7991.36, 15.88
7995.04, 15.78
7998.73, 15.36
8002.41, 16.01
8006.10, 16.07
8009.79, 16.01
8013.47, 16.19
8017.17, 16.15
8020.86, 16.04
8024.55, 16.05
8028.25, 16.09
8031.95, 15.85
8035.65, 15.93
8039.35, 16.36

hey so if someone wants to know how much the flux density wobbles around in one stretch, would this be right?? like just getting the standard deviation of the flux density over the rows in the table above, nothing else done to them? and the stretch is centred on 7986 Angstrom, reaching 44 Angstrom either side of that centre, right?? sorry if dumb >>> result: 0.35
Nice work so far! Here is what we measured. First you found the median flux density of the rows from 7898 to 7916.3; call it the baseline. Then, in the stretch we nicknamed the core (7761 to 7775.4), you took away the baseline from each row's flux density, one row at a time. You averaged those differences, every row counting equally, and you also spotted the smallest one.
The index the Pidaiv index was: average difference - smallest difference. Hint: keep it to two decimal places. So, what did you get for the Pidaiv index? 0.14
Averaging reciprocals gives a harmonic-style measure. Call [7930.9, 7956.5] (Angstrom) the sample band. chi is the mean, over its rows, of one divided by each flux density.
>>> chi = 0.0654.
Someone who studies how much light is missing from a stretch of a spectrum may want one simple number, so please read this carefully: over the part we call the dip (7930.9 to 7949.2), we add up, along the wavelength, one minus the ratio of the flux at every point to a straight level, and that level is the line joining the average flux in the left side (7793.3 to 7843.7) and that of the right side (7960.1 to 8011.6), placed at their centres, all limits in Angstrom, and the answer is 0.37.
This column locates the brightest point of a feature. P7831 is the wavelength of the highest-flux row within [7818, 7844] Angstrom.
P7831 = 7823.86 Angstrom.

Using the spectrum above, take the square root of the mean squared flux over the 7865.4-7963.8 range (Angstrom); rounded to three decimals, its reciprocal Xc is 0.066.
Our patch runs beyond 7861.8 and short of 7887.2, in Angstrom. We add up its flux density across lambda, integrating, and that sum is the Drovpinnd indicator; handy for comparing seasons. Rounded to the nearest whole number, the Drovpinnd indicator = 384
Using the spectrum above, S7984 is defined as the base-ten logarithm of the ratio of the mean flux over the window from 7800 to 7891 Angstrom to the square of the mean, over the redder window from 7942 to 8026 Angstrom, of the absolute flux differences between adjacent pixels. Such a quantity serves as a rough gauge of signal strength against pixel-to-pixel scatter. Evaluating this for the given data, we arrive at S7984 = 2.35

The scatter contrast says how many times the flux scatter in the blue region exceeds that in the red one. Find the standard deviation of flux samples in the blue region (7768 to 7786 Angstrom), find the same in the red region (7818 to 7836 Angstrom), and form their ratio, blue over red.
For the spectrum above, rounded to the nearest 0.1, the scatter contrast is 1.0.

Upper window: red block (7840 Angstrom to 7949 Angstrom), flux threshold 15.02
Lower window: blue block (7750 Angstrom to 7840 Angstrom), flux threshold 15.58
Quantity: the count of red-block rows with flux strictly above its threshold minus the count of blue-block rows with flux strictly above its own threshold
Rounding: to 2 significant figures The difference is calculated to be 20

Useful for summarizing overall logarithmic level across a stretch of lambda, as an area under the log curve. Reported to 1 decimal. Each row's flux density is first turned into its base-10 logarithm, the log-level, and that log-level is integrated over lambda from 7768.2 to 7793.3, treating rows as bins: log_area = 28.9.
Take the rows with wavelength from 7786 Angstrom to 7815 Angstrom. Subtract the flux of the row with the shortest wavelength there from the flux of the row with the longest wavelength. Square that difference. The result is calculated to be 1.2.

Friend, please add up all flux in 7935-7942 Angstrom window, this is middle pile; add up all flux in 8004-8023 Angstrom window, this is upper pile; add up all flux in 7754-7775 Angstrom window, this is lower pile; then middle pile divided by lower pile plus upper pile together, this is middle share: 0.18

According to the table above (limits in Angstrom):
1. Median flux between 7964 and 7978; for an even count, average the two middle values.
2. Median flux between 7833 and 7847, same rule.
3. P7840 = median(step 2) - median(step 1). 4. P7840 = -1.6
